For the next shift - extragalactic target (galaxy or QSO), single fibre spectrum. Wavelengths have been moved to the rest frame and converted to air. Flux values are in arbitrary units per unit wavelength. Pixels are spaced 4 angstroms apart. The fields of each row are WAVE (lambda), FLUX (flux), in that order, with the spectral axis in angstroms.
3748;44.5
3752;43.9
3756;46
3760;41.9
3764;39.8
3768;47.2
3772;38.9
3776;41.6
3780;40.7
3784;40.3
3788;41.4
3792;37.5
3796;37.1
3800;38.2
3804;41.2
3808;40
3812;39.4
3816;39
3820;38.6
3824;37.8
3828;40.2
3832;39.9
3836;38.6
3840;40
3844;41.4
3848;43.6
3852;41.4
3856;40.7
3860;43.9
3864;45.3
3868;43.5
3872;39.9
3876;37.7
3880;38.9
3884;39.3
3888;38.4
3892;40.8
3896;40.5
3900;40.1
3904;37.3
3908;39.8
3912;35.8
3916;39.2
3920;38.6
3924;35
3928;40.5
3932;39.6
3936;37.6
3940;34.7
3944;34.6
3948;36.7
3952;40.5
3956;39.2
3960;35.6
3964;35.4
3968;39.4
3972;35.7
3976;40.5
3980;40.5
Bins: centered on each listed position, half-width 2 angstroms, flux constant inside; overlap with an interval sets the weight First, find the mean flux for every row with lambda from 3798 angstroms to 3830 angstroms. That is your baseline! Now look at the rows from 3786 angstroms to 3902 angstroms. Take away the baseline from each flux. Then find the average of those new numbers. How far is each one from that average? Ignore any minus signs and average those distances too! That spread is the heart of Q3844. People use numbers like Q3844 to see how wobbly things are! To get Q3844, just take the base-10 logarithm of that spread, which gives 0.18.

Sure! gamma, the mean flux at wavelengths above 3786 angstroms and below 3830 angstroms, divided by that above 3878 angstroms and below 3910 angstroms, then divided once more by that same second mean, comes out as 0.0252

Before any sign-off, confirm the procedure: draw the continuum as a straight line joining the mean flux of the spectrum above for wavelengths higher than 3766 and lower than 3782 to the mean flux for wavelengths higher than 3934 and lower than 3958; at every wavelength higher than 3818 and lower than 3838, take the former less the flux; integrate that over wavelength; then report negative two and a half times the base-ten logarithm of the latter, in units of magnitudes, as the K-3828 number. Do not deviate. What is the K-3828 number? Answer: -3.7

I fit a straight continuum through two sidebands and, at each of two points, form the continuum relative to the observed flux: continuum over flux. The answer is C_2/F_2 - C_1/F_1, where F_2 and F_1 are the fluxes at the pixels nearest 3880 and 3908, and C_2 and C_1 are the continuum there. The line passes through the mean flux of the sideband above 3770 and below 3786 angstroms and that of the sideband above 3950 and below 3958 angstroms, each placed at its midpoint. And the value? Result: 0.025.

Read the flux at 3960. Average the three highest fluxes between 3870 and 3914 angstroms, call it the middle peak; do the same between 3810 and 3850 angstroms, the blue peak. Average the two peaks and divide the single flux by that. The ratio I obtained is 0.866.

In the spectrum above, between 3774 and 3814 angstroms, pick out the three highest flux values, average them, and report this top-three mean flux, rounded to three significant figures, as 41.4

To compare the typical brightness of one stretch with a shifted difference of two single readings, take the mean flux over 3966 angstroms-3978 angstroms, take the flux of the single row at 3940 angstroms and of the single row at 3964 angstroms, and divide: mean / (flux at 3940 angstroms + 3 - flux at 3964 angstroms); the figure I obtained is 16.8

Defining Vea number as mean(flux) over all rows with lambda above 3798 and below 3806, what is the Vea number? 39.7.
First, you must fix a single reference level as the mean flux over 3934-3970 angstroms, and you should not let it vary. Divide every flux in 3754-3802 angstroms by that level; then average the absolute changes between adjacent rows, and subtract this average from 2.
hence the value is 1.92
